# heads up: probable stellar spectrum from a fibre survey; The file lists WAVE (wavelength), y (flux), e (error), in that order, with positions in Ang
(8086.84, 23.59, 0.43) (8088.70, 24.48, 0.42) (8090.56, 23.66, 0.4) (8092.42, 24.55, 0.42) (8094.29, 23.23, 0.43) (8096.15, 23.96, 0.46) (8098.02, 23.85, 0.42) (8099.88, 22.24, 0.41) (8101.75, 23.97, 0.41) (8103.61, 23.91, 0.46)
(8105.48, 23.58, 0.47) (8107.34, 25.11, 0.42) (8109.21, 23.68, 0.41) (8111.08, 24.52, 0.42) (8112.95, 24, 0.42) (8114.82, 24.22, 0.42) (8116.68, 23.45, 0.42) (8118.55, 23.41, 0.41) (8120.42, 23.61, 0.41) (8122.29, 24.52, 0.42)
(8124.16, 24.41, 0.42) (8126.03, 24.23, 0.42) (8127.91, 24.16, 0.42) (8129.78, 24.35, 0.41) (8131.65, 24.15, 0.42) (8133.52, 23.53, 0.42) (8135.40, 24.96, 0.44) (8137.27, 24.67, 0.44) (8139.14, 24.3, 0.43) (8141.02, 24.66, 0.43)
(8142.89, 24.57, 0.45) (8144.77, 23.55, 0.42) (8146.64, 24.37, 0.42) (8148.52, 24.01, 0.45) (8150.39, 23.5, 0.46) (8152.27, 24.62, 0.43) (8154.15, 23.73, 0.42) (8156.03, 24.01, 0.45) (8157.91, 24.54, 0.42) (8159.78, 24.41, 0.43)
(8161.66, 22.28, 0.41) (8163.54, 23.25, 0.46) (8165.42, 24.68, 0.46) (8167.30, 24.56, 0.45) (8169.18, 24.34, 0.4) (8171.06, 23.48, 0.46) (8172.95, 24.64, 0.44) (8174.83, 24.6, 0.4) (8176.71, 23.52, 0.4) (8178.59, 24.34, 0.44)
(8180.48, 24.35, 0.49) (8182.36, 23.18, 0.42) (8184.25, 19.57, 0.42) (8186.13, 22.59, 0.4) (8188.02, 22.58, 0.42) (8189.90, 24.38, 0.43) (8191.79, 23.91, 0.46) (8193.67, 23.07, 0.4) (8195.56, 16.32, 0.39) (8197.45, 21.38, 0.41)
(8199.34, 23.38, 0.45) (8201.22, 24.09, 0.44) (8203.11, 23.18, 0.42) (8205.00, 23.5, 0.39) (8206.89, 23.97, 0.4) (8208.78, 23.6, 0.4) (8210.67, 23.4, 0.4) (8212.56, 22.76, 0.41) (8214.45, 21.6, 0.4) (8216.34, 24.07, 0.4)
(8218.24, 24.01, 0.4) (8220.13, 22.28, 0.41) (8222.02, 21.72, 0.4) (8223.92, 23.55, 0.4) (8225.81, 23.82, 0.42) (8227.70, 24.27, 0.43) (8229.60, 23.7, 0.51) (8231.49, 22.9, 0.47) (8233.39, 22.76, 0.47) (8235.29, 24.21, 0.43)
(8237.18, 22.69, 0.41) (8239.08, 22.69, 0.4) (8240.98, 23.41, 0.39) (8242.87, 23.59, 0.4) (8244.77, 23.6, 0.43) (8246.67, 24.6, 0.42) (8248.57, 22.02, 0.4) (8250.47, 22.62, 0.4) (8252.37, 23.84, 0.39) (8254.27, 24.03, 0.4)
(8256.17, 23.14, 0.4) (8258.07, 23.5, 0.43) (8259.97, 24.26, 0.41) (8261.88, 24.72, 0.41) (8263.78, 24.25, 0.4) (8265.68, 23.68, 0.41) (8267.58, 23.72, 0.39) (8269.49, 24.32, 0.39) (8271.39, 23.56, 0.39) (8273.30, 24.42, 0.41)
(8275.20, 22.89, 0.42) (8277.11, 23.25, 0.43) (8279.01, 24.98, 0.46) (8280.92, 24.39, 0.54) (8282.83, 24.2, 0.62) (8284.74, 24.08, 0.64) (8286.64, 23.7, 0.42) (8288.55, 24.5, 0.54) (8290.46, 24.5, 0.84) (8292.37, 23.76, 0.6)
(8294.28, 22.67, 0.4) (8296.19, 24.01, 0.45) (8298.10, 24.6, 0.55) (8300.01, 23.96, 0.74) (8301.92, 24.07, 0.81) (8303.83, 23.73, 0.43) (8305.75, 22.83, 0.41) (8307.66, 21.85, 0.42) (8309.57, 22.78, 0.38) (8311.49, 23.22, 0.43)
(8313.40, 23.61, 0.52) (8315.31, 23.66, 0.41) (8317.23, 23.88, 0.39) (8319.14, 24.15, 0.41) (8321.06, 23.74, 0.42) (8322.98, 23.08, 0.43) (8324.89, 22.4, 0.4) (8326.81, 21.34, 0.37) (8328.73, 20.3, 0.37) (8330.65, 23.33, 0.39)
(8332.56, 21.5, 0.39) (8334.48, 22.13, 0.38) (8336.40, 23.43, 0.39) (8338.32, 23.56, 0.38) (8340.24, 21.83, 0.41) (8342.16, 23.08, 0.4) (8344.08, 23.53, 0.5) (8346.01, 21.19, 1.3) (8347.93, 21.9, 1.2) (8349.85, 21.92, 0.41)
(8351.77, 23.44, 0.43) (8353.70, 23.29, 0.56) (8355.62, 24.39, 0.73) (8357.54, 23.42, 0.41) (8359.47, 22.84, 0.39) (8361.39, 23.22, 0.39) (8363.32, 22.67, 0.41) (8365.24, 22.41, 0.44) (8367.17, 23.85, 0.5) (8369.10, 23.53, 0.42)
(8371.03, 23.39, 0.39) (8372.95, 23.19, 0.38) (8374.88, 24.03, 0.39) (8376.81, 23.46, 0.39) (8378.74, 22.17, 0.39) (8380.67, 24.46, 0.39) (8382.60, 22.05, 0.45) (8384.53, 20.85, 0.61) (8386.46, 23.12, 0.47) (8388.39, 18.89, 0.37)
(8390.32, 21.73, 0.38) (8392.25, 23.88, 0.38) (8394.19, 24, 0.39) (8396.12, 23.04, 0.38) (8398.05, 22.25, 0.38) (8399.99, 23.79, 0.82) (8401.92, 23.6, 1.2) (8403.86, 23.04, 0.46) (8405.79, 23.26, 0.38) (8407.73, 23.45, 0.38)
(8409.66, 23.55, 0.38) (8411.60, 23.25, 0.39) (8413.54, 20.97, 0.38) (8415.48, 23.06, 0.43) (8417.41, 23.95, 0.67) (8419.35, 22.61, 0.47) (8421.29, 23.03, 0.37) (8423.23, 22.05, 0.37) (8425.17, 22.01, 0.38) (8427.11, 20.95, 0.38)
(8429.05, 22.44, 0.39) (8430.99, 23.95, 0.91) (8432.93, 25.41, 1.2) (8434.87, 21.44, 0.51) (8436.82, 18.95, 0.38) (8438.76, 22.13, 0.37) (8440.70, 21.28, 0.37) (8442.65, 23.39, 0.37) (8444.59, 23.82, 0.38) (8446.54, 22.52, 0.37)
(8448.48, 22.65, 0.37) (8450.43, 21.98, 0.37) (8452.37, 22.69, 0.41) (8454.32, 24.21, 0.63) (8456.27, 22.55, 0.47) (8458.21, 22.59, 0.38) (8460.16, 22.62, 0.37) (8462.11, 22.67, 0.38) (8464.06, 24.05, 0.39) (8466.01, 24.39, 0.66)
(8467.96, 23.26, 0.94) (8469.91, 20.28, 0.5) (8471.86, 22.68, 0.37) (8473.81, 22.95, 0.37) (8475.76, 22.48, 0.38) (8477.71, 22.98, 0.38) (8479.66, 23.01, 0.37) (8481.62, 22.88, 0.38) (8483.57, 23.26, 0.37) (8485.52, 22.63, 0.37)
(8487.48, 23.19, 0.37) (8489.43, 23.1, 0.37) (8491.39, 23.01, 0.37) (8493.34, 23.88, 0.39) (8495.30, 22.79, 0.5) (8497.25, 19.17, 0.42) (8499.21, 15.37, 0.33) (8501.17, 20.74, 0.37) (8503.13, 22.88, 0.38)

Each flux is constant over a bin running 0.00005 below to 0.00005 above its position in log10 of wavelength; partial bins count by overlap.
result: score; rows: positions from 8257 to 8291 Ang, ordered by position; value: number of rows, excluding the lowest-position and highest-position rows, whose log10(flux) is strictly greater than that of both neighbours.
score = 4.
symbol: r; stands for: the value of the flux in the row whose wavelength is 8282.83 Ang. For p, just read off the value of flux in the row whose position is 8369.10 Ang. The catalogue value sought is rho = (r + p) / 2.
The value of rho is 23.9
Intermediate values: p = 23.53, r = 24.2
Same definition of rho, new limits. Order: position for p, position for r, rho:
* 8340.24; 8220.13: 22.1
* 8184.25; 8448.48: 21.1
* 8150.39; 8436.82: 21.2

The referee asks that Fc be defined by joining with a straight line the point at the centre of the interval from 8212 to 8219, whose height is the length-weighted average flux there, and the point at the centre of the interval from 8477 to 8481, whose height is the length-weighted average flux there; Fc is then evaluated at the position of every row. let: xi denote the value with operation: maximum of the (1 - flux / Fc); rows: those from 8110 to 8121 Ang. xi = -0.012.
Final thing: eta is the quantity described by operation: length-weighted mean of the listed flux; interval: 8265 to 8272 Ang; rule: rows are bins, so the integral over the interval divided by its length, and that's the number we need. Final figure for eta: 23.8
